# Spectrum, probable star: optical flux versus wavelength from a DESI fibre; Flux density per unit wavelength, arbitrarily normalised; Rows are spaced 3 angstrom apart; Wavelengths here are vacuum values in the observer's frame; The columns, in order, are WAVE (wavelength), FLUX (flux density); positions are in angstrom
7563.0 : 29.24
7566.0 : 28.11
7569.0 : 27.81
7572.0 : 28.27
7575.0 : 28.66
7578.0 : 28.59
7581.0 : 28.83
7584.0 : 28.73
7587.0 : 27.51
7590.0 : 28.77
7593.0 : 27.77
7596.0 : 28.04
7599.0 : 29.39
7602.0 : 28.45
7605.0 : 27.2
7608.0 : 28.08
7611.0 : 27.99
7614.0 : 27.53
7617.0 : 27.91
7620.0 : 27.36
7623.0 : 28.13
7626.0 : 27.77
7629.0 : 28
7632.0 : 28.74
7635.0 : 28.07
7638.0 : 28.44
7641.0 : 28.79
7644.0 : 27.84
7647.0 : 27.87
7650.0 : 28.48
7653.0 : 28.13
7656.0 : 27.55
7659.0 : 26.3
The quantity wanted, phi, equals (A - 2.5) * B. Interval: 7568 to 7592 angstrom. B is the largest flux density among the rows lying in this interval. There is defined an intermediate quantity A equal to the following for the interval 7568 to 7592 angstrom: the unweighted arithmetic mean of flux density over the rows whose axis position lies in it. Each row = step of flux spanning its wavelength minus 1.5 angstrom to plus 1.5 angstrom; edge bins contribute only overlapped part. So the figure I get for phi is 747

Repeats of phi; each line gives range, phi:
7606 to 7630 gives 713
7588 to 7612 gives 756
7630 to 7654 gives 743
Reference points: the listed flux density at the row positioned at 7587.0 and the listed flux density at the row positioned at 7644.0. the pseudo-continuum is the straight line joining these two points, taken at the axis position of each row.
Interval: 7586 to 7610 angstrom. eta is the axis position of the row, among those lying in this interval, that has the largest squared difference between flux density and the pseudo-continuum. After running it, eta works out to 7599.0 angstrom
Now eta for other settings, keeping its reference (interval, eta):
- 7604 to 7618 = 7608.0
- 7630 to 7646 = 7632.0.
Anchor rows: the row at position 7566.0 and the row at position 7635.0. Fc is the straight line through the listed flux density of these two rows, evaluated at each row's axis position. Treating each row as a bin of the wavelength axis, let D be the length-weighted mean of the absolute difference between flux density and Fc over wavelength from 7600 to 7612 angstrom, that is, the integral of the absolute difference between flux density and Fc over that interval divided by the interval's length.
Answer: 0.39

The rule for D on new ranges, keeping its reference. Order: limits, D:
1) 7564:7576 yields 0.28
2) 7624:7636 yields 0.26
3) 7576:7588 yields 0.61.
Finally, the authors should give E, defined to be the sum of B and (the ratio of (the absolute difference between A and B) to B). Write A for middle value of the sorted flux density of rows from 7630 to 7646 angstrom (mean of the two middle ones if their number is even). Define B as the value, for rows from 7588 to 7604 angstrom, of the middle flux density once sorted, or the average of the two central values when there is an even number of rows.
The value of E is 28.45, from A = 28.44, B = 28.45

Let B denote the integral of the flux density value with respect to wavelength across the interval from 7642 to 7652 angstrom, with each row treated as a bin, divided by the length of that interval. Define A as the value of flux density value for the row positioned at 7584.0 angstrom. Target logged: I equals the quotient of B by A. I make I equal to 0.98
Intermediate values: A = 28.73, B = 28.1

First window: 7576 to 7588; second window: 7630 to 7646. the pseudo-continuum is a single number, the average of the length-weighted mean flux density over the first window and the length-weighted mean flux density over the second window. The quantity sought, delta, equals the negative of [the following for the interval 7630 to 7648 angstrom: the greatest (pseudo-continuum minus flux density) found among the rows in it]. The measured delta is -0.6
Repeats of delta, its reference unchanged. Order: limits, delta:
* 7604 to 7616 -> -1.2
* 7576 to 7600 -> -0.9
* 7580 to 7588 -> -0.9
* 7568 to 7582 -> -0.6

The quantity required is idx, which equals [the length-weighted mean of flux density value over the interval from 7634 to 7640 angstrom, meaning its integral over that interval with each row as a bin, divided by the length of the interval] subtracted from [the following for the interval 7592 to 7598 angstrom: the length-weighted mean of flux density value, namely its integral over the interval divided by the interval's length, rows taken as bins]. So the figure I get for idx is -0.3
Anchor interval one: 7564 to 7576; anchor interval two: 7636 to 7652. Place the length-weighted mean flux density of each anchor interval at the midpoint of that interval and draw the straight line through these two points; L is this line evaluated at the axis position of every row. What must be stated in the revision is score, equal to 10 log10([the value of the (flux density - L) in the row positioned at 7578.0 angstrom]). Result -4.6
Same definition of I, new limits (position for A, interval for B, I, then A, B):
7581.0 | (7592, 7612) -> 0.98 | 28.83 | 28.1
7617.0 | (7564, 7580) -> 1.02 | 27.91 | 28.3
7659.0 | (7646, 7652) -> 1.07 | 26.3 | 28.2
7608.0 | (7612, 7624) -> 0.99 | 28.08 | 27.7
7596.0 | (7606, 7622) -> 0.99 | 28.04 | 27.8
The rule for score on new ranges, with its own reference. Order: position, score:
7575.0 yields -3.8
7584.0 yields -3.1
